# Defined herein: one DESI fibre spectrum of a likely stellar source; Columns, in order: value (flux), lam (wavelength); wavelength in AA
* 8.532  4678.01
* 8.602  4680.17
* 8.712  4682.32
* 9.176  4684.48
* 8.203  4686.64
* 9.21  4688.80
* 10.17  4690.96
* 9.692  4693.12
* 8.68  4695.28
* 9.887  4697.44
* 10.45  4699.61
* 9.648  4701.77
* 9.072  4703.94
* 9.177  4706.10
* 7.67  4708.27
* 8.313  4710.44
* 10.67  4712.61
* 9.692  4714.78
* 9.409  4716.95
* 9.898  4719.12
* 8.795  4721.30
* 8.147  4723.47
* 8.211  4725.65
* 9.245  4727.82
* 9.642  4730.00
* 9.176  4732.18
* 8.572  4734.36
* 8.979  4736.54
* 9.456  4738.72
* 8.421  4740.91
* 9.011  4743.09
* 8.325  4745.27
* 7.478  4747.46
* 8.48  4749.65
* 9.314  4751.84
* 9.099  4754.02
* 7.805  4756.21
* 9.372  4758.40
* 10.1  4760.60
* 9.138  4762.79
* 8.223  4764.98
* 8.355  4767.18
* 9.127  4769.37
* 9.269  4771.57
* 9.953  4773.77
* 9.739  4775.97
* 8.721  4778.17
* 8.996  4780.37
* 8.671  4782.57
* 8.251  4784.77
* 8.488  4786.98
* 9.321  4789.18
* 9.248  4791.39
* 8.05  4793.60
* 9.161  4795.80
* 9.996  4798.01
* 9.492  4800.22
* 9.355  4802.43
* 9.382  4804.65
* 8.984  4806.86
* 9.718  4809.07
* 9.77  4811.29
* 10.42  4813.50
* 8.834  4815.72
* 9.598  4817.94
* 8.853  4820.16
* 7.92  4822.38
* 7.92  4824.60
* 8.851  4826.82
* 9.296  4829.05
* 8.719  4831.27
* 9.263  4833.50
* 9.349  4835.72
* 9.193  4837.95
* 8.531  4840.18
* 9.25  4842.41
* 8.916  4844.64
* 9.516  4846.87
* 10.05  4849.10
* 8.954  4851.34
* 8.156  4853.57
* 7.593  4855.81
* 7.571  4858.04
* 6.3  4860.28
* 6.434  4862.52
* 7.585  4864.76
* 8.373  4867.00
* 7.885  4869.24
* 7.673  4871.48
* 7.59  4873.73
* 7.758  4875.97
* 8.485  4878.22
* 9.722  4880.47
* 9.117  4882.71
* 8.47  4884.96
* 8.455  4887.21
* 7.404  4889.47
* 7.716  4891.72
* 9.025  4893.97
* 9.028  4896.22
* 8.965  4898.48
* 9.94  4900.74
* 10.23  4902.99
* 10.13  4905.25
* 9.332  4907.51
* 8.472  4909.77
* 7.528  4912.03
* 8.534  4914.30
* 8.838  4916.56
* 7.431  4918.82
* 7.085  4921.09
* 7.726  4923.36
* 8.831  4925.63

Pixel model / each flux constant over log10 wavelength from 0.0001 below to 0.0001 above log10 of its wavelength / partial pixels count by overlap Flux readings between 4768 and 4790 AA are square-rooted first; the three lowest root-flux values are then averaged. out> 2.91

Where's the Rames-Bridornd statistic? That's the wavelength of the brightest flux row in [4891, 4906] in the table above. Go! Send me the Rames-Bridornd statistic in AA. 4902.99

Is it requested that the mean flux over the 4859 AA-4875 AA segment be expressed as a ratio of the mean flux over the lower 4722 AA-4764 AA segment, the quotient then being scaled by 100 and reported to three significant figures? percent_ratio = 83.8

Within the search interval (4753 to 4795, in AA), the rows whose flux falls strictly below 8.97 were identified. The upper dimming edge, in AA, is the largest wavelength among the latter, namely 4793.60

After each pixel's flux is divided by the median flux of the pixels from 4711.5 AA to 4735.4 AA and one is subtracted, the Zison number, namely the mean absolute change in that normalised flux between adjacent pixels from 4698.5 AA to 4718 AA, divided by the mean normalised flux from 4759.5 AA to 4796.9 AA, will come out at -3.5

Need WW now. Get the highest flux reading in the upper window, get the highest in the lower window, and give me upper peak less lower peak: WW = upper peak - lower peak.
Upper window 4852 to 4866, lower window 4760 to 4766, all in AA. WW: -1.9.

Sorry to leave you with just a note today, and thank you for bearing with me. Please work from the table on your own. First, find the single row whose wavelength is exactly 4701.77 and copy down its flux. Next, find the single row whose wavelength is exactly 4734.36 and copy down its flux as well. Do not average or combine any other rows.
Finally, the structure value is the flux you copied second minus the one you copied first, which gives -1.1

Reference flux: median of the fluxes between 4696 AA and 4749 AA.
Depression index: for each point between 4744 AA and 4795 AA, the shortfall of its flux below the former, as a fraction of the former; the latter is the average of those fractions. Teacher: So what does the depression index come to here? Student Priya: 0.030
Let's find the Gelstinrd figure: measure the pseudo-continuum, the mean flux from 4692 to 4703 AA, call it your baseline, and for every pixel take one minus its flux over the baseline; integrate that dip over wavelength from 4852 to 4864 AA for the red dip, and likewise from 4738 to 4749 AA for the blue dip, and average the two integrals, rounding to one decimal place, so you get 2.1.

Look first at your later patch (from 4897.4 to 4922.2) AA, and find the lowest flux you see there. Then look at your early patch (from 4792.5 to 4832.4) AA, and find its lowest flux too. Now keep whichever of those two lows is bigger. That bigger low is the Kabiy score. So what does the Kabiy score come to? 7.92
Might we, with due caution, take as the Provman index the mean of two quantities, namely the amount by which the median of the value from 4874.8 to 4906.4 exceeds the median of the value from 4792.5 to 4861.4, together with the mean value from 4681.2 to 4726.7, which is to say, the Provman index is 4.51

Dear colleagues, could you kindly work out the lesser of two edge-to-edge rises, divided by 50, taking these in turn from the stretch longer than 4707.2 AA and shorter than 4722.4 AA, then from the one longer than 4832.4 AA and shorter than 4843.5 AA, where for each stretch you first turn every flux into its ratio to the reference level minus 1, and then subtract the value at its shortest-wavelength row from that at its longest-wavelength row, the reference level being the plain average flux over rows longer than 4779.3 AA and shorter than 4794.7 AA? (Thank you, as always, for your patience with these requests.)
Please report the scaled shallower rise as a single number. 0.0000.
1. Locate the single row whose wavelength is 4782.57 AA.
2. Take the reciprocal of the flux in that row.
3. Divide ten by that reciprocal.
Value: 87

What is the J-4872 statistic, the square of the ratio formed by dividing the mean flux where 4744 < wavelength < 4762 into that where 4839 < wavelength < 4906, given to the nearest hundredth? 0.94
